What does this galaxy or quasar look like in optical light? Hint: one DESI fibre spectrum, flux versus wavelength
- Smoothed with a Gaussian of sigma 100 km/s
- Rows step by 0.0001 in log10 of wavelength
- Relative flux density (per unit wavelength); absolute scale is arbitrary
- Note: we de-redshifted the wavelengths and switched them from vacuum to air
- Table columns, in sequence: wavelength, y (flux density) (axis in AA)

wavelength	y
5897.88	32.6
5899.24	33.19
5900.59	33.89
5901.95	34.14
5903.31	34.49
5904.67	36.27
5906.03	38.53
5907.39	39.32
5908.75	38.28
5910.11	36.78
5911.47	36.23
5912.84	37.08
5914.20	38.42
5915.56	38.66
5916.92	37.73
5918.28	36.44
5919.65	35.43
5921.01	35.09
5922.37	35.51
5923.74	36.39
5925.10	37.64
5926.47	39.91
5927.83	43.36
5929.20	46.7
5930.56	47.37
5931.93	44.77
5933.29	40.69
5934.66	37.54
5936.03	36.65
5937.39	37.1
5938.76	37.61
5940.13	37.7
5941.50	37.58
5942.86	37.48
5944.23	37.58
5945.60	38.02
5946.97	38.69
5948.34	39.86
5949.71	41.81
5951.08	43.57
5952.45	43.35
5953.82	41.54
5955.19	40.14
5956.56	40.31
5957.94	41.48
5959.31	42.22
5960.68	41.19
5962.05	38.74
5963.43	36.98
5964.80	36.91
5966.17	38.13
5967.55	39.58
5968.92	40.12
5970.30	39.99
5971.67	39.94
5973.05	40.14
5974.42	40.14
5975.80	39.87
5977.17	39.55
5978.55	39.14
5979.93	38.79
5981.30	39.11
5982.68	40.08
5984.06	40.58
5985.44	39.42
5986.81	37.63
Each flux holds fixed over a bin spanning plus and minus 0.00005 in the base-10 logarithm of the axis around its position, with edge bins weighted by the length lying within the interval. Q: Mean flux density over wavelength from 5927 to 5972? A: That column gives 40.1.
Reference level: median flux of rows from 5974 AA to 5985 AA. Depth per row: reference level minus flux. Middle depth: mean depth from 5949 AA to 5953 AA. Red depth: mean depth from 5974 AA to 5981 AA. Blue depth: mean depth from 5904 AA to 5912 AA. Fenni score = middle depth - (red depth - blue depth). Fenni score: -1.3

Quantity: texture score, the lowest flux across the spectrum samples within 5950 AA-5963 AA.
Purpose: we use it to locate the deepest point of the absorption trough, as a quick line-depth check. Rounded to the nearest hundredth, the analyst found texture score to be 38.74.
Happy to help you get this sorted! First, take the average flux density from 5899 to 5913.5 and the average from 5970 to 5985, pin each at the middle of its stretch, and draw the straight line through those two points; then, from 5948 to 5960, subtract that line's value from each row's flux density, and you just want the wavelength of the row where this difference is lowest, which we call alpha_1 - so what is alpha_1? 5955.19 AA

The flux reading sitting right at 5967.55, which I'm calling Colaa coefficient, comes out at 39.58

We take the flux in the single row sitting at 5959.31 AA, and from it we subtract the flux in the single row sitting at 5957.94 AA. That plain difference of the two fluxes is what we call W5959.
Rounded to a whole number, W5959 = 1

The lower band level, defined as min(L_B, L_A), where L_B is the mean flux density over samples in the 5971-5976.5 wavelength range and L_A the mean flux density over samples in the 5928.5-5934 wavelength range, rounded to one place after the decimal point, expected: 40.0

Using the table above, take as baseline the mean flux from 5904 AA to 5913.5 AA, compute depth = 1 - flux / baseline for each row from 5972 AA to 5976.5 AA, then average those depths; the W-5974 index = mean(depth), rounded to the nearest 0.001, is -0.068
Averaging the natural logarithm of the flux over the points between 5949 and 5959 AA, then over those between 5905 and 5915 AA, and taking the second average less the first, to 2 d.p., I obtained -0.10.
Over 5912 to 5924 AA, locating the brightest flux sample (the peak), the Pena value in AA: 5915.56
